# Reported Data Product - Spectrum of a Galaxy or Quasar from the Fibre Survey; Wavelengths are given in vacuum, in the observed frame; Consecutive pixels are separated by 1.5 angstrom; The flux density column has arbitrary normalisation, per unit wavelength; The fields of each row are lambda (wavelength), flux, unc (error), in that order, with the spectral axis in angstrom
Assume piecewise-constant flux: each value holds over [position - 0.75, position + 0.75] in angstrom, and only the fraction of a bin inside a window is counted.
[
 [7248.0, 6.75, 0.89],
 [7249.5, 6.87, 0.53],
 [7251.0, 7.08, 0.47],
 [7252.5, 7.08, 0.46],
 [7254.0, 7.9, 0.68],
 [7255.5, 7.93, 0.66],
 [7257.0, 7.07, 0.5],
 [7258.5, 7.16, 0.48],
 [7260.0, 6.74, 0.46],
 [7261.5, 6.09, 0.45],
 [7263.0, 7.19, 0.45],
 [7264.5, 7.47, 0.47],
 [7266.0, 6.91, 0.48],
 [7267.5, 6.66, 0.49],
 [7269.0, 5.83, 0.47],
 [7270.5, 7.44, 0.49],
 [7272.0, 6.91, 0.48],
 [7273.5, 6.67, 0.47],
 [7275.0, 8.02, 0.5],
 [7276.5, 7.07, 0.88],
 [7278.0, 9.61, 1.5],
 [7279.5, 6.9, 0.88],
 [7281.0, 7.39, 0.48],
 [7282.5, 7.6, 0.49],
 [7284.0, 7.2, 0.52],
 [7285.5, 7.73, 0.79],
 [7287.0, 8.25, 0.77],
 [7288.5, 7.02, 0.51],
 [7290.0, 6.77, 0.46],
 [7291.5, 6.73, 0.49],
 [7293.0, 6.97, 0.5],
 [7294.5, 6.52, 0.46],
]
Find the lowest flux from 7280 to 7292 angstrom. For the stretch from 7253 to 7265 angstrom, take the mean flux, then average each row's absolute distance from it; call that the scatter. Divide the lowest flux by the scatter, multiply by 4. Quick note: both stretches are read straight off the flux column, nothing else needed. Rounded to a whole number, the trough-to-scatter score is 63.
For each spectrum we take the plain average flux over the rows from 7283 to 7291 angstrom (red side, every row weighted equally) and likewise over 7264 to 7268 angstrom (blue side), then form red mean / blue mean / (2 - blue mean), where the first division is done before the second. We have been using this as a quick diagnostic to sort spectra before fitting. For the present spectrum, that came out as -0.210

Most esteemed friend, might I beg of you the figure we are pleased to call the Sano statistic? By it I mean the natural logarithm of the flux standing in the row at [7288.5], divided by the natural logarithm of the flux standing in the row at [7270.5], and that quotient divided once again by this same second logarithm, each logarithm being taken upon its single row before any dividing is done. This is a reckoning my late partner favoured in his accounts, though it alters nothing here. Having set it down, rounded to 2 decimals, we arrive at 0.48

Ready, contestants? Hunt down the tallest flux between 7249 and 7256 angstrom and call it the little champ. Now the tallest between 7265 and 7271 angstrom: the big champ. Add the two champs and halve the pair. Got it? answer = 7.7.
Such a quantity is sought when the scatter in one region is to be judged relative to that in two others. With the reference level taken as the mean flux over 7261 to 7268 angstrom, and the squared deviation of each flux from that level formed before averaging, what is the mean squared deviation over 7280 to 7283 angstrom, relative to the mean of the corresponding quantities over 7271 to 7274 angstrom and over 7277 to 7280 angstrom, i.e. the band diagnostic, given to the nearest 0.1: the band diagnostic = 0.2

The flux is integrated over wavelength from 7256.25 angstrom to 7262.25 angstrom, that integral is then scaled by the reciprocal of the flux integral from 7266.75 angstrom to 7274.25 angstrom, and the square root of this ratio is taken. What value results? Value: 0.90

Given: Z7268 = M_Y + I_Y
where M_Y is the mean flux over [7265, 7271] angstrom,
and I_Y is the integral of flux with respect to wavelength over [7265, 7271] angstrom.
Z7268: 47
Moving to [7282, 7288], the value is 54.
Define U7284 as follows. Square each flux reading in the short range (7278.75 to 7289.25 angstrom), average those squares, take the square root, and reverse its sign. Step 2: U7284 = -7.45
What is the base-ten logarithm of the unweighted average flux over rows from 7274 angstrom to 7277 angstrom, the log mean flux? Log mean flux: 0.88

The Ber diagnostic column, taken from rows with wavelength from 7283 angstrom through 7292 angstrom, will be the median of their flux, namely 7.11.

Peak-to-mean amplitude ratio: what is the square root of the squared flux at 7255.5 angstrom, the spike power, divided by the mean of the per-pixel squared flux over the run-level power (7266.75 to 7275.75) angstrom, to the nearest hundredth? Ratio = 1.14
